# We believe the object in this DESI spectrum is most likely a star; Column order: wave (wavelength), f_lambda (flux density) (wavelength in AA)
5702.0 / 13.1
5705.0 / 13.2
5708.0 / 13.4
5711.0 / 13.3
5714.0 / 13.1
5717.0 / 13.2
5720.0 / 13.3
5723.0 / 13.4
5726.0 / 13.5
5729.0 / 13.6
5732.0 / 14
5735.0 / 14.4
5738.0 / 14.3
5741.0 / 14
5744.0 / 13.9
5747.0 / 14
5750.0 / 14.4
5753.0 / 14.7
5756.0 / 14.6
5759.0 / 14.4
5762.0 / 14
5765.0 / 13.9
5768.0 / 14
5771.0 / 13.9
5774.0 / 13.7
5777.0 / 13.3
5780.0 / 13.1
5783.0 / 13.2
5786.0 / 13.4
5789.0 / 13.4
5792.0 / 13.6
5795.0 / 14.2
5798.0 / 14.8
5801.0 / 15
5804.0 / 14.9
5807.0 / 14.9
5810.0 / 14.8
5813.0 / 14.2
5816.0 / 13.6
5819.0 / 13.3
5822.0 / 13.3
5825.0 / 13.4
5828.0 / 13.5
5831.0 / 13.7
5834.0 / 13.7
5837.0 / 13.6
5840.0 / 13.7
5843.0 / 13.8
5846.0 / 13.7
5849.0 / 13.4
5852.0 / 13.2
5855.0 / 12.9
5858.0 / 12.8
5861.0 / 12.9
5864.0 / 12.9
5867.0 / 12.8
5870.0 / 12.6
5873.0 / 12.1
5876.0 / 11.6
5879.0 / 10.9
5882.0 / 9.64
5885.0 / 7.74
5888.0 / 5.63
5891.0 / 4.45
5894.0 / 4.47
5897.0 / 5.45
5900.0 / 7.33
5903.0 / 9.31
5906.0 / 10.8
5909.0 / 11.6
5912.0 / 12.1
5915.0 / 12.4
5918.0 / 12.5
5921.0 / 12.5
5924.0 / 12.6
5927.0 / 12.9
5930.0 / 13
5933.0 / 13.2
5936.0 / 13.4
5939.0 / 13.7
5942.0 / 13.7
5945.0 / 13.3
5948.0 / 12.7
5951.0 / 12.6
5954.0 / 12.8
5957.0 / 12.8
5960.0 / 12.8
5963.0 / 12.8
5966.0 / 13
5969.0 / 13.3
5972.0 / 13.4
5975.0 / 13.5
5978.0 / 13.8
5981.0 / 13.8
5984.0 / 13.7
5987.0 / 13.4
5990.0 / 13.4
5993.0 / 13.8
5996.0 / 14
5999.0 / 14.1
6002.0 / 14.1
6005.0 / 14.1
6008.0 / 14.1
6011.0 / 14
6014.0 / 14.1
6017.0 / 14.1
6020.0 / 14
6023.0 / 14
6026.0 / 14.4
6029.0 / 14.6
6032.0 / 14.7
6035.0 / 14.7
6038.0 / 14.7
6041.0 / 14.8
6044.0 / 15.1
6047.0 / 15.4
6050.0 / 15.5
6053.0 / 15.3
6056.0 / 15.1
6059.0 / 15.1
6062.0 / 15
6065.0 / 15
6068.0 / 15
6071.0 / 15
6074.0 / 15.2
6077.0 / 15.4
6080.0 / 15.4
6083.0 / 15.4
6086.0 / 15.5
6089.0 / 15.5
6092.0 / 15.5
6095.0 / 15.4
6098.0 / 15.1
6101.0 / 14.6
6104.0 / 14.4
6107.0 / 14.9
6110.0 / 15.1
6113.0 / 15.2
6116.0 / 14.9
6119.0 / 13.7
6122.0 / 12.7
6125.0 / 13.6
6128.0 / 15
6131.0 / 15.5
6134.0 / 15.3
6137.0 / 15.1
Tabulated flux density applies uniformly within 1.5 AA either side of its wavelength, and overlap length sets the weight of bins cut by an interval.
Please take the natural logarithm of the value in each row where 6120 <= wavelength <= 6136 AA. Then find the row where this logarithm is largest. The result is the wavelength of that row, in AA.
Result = 6131.0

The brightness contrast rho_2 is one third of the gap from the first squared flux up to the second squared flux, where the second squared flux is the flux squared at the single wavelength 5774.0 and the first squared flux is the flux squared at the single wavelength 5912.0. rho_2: 14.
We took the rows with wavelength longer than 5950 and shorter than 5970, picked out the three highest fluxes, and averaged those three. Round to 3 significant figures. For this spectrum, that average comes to 13.0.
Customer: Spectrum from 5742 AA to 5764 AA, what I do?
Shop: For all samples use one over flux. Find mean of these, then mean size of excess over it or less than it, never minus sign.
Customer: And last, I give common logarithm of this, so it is -2.9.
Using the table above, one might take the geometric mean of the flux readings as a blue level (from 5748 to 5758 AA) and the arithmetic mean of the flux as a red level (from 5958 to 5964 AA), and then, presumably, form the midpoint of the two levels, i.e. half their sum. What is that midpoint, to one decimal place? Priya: 13.7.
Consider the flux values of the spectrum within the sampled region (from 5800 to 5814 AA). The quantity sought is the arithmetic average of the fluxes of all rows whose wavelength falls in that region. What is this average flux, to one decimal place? 14.8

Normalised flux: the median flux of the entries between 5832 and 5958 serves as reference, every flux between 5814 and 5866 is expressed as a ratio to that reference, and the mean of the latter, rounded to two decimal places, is 1.05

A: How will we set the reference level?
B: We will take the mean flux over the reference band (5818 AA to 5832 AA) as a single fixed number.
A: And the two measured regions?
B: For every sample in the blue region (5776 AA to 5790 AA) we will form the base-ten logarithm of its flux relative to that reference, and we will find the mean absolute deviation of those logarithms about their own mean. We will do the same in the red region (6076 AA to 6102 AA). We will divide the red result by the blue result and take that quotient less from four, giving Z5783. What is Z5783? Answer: 2.3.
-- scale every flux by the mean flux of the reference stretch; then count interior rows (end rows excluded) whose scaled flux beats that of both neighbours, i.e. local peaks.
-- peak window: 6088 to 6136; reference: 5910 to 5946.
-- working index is 2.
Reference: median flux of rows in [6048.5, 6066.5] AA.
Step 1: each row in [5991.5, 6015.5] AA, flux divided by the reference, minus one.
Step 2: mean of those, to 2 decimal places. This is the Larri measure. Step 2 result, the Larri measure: -0.07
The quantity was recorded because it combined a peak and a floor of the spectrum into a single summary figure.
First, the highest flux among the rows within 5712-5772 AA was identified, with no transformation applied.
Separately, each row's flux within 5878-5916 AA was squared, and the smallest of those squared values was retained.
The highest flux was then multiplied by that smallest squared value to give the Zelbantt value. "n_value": 291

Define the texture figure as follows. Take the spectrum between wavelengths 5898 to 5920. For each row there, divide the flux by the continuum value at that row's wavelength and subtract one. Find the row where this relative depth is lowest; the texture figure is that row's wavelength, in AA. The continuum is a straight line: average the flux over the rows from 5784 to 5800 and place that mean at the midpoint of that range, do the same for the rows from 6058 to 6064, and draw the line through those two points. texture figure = 5900.0 AA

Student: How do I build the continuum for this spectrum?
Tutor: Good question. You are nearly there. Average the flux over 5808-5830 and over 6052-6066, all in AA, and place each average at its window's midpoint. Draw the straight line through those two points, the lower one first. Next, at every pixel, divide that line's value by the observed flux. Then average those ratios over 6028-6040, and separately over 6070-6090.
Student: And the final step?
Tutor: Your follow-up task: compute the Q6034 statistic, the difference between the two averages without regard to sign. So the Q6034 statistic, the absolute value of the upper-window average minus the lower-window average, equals 0.027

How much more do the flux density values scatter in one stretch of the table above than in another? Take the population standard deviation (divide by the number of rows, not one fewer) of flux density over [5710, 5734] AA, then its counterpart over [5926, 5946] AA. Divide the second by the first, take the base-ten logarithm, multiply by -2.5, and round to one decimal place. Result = -0.1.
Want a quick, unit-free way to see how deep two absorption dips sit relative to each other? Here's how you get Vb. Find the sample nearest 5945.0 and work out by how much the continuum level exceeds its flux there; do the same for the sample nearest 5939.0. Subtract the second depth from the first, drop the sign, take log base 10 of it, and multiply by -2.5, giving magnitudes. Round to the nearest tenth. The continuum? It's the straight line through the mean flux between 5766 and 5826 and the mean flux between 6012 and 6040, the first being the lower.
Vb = 1.0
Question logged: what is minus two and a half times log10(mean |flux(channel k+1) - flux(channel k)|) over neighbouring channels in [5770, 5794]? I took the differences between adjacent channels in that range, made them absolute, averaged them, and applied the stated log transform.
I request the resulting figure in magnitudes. 1.8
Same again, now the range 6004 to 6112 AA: 2.2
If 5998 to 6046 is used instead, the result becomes 2.6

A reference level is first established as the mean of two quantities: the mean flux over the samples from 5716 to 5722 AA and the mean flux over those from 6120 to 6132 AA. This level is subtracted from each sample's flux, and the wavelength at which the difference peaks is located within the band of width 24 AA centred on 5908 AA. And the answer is 5918.0 AA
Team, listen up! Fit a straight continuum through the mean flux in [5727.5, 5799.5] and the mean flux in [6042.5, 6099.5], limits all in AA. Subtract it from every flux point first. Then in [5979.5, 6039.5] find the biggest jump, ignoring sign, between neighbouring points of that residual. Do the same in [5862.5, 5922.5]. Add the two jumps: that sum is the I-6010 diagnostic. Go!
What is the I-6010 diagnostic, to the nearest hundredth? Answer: 2.51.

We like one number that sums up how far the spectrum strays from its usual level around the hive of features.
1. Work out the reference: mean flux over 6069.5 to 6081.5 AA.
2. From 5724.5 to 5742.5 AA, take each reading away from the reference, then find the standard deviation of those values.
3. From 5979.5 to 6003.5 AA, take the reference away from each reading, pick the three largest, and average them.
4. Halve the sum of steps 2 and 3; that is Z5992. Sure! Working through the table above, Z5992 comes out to -0.4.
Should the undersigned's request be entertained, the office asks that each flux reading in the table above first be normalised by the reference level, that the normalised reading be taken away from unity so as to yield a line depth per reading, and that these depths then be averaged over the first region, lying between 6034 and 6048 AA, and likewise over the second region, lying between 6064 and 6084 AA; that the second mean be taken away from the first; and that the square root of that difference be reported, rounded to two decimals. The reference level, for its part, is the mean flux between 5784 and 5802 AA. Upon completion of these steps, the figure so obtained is 0.14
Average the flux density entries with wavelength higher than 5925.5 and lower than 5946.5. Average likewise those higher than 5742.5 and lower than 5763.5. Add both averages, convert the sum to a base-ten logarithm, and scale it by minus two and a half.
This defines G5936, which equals -3.60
